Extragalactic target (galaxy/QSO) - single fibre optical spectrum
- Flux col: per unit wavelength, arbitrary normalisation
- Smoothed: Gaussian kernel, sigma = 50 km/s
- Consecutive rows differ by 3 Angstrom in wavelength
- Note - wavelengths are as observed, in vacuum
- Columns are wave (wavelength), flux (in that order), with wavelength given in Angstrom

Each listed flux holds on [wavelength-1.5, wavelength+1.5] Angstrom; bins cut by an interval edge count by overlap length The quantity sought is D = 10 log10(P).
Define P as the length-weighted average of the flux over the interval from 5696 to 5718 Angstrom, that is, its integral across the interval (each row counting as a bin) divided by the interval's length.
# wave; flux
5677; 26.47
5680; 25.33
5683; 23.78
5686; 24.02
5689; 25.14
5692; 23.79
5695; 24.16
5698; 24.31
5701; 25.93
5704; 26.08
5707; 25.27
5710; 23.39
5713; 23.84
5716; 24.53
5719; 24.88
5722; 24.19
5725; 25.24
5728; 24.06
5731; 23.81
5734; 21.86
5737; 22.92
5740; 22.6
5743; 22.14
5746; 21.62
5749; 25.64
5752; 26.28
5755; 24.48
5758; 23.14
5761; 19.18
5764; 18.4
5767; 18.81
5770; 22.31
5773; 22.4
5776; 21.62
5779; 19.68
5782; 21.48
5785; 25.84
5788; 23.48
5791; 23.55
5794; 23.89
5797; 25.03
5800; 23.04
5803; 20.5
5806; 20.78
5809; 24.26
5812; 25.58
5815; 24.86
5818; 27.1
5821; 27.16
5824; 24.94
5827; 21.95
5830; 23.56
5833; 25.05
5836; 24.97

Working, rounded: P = 24.8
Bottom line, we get 13.9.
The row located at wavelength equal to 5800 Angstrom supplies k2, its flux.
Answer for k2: 23.04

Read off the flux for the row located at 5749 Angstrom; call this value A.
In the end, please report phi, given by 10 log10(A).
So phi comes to 14.1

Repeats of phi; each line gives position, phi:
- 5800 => 13.6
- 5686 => 13.8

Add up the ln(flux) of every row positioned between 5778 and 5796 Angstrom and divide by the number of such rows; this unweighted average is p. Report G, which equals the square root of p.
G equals 1.77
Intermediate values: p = 3.13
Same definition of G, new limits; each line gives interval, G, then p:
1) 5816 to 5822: 1.82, 3.30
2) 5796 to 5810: 1.77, 3.12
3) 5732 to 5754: 1.77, 3.15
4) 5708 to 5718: 1.78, 3.17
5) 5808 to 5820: 1.80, 3.24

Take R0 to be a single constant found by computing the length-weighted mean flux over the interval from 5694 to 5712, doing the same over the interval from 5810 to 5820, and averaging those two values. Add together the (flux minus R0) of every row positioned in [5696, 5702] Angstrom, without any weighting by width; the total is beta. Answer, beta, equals 0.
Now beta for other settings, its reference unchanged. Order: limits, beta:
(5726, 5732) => -3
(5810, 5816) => 0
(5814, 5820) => 1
